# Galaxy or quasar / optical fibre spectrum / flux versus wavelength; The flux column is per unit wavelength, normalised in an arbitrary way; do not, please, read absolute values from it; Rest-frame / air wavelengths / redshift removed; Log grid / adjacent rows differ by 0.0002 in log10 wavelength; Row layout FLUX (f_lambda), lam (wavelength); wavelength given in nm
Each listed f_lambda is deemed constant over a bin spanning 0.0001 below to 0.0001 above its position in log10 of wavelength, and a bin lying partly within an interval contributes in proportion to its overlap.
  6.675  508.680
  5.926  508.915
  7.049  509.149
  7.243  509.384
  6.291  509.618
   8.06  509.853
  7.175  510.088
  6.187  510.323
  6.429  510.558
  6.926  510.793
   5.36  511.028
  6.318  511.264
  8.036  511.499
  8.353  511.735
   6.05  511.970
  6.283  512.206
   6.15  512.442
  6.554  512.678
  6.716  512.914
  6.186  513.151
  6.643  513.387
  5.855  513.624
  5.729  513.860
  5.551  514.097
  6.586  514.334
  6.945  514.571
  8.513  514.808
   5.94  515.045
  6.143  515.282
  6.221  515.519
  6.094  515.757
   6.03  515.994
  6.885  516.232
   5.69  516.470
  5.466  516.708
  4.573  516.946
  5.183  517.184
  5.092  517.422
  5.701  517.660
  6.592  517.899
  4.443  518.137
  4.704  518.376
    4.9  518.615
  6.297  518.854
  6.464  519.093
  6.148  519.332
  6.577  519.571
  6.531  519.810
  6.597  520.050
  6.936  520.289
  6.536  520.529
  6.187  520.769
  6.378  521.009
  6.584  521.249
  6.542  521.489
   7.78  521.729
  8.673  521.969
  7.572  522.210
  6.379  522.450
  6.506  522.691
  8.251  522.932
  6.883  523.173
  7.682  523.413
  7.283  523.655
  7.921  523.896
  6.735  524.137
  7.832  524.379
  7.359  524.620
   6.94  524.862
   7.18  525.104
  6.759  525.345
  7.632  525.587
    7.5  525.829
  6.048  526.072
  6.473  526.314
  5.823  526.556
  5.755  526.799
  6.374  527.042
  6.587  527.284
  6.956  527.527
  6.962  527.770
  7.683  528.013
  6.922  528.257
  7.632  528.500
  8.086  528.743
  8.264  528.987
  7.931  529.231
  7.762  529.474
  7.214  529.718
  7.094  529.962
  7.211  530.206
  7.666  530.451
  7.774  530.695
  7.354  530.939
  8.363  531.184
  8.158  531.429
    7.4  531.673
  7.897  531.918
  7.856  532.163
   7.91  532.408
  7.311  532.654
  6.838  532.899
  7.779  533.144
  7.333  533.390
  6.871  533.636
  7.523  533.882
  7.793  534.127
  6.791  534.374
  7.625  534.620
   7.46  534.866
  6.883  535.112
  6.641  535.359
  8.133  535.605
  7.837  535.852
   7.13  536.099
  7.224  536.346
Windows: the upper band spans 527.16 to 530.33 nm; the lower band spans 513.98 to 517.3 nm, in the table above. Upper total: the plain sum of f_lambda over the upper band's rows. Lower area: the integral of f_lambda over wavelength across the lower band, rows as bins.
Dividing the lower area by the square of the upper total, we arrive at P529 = 0.0022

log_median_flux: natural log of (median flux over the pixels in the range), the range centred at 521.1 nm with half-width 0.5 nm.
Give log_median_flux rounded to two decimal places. 1.87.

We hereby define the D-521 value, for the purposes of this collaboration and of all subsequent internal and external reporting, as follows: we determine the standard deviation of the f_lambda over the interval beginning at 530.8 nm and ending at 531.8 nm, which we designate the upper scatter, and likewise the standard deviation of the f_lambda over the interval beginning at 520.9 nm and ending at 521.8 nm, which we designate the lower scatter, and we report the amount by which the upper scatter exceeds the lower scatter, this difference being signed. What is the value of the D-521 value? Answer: -0.1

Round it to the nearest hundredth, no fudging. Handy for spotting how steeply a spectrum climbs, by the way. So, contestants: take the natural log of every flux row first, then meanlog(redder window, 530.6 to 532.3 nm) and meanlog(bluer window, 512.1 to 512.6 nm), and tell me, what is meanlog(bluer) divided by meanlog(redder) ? 0.89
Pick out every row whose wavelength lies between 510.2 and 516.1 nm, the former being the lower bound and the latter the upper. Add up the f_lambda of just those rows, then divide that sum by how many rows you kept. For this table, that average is 6.47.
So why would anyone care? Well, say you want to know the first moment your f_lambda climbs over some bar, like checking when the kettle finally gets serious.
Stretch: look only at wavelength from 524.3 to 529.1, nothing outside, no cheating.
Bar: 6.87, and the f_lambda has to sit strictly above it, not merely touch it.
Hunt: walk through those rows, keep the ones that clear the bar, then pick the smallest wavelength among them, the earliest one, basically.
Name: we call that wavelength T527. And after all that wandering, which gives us 524.379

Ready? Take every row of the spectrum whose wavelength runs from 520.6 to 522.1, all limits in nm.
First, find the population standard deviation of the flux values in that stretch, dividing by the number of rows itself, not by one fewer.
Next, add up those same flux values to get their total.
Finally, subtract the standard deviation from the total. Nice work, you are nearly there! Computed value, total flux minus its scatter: 41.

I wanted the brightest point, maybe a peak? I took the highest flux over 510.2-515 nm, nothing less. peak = 8.513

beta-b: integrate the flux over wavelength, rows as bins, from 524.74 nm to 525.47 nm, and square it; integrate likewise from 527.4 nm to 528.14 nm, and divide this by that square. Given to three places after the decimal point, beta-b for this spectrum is 0.206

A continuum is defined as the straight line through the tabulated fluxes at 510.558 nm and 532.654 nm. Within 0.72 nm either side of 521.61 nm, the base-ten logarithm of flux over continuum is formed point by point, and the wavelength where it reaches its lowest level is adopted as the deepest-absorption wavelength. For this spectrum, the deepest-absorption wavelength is 521.009 nm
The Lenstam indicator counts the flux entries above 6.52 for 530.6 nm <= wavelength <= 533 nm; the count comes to 10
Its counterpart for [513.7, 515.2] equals 3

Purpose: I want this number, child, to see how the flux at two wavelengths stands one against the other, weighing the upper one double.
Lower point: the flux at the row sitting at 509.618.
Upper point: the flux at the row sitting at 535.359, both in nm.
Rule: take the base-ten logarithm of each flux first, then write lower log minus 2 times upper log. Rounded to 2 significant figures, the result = -0.85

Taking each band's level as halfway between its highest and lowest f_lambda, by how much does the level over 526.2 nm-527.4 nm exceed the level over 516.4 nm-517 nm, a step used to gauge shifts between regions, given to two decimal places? 1.04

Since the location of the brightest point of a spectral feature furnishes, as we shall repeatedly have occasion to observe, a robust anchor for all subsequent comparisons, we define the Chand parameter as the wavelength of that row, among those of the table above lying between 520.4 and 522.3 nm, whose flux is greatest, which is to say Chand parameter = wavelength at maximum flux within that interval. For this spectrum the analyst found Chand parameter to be 521.969 nm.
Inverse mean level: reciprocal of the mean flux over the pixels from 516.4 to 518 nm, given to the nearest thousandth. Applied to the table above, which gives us 0.183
